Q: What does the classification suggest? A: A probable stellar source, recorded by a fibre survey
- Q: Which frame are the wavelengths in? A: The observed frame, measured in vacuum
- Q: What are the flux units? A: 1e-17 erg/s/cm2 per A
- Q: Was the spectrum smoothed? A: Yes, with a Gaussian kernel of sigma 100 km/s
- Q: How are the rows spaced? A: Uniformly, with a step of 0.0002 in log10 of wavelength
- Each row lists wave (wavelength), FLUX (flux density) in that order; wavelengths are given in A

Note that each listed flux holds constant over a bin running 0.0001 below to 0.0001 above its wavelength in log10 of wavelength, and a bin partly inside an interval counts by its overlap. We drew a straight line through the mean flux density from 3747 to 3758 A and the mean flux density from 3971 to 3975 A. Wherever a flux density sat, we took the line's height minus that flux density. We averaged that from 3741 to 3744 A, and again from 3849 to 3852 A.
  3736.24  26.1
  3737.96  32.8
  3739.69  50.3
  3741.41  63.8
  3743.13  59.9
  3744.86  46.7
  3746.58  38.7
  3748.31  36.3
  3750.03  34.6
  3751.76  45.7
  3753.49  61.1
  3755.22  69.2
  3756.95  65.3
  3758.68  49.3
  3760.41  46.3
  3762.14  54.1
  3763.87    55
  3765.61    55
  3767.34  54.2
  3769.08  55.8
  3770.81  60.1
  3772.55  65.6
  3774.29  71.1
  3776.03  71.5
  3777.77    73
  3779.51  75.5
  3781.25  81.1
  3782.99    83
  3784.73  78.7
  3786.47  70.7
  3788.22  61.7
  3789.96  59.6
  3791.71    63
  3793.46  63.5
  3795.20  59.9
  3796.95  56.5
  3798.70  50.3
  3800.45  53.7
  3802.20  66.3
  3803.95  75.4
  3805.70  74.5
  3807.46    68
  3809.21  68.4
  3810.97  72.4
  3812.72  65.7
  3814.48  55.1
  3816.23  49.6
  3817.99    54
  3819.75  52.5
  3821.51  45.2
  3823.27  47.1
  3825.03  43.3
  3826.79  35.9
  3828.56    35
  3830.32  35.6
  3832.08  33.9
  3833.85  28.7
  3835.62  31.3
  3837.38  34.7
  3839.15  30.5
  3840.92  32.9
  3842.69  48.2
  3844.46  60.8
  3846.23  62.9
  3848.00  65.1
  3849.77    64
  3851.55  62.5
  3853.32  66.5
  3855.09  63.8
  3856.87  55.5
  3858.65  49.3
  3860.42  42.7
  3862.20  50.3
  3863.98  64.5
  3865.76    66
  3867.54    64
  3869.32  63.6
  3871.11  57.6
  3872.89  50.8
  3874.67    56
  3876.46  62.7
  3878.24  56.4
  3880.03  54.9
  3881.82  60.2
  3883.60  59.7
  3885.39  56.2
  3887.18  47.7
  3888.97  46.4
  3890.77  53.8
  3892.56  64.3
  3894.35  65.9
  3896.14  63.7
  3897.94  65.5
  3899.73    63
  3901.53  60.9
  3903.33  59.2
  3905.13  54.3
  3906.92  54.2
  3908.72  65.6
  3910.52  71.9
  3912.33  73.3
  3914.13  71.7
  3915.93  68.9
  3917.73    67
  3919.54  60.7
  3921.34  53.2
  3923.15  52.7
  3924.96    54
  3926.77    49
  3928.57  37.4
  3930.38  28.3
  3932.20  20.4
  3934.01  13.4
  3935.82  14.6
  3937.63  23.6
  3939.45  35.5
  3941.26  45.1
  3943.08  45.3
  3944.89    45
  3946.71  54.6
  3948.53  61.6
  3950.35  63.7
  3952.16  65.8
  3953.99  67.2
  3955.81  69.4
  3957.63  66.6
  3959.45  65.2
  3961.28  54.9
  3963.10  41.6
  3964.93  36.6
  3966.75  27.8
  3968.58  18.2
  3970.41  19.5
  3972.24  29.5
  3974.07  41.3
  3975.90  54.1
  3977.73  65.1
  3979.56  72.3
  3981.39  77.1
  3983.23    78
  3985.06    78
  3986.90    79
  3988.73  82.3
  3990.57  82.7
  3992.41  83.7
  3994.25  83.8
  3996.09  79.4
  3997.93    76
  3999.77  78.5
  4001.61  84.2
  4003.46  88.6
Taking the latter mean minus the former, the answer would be -10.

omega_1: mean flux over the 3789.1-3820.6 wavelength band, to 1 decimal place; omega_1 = 61.6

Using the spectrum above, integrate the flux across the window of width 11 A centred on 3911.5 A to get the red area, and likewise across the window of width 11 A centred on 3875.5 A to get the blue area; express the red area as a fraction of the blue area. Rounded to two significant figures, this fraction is 1.2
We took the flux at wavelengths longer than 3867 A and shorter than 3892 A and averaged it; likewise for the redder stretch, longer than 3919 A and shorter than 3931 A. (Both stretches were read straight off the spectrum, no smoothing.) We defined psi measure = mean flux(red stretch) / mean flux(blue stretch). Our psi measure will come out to 0.85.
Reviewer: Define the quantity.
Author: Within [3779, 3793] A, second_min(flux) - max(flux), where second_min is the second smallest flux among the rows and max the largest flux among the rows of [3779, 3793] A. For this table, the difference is -21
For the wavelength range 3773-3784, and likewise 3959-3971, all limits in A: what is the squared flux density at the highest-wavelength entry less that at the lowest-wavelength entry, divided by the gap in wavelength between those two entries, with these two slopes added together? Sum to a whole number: -142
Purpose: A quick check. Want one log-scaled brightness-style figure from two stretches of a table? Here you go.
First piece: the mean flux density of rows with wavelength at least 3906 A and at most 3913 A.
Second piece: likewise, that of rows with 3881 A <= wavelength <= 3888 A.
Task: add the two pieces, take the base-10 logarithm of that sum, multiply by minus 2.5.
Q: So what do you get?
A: -5.22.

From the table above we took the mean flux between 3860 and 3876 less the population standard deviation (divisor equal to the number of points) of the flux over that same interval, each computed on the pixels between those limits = 50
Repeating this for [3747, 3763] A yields 40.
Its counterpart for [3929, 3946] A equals 18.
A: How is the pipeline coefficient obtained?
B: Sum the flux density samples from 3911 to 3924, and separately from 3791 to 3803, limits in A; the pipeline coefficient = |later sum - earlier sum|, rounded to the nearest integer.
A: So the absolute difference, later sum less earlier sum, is 34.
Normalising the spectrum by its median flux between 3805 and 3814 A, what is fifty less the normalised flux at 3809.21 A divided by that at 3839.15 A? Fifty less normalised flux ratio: 47.8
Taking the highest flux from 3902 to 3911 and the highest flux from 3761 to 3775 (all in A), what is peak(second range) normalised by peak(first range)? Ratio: 0.99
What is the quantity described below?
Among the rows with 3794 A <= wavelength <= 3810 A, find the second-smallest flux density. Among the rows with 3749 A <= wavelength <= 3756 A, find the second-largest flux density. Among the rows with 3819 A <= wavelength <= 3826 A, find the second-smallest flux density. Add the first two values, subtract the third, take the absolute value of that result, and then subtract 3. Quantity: 67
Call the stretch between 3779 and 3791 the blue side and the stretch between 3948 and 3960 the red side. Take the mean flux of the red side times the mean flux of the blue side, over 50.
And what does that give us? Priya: 96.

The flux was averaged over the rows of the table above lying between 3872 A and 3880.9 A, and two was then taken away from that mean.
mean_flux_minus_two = 54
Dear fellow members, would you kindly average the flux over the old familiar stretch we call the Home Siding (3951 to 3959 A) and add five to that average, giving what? 72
